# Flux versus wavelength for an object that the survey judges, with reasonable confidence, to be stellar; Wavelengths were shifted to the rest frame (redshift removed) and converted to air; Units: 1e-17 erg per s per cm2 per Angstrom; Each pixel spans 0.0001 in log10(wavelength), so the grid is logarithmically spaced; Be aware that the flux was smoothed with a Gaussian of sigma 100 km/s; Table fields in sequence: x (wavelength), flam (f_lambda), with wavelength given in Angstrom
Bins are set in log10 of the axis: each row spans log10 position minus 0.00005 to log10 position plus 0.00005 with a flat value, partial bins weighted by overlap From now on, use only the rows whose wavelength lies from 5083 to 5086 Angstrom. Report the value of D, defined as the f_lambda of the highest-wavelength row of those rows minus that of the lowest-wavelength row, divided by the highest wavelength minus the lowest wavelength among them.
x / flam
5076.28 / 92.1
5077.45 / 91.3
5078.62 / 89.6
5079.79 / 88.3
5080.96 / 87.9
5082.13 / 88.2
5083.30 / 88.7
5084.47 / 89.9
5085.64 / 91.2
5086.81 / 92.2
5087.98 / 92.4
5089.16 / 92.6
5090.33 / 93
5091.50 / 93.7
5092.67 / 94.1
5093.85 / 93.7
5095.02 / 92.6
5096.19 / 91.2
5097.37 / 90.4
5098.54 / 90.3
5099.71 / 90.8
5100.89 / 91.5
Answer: 1.1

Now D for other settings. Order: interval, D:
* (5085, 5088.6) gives 0.5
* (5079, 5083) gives 0.0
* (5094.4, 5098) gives -0.9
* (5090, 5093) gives 0.5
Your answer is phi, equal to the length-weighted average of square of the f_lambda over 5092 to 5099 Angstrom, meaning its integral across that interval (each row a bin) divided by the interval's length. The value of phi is 8484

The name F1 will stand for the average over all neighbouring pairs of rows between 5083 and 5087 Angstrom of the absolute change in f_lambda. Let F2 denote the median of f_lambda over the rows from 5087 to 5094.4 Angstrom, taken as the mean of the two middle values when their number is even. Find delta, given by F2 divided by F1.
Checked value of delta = 80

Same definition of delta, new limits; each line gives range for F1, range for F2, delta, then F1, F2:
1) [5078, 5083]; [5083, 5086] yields 135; 0.67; 90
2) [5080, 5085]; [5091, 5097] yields 141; 0.67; 94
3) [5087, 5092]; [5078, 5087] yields 206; 0.43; 89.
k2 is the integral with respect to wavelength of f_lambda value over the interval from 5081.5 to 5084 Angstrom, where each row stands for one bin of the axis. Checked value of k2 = 221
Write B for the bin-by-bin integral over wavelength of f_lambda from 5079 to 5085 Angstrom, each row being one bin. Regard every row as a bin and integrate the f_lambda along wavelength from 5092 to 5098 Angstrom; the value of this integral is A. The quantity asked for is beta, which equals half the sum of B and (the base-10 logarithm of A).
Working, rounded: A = 554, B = 532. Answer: 267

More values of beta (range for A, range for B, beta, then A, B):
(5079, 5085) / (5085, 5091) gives 278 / 532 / 554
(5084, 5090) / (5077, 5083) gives 268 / 550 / 534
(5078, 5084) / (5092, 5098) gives 279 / 531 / 554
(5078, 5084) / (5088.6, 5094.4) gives 272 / 531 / 542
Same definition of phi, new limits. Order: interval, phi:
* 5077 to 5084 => 7917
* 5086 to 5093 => 8632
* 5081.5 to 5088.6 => 8175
